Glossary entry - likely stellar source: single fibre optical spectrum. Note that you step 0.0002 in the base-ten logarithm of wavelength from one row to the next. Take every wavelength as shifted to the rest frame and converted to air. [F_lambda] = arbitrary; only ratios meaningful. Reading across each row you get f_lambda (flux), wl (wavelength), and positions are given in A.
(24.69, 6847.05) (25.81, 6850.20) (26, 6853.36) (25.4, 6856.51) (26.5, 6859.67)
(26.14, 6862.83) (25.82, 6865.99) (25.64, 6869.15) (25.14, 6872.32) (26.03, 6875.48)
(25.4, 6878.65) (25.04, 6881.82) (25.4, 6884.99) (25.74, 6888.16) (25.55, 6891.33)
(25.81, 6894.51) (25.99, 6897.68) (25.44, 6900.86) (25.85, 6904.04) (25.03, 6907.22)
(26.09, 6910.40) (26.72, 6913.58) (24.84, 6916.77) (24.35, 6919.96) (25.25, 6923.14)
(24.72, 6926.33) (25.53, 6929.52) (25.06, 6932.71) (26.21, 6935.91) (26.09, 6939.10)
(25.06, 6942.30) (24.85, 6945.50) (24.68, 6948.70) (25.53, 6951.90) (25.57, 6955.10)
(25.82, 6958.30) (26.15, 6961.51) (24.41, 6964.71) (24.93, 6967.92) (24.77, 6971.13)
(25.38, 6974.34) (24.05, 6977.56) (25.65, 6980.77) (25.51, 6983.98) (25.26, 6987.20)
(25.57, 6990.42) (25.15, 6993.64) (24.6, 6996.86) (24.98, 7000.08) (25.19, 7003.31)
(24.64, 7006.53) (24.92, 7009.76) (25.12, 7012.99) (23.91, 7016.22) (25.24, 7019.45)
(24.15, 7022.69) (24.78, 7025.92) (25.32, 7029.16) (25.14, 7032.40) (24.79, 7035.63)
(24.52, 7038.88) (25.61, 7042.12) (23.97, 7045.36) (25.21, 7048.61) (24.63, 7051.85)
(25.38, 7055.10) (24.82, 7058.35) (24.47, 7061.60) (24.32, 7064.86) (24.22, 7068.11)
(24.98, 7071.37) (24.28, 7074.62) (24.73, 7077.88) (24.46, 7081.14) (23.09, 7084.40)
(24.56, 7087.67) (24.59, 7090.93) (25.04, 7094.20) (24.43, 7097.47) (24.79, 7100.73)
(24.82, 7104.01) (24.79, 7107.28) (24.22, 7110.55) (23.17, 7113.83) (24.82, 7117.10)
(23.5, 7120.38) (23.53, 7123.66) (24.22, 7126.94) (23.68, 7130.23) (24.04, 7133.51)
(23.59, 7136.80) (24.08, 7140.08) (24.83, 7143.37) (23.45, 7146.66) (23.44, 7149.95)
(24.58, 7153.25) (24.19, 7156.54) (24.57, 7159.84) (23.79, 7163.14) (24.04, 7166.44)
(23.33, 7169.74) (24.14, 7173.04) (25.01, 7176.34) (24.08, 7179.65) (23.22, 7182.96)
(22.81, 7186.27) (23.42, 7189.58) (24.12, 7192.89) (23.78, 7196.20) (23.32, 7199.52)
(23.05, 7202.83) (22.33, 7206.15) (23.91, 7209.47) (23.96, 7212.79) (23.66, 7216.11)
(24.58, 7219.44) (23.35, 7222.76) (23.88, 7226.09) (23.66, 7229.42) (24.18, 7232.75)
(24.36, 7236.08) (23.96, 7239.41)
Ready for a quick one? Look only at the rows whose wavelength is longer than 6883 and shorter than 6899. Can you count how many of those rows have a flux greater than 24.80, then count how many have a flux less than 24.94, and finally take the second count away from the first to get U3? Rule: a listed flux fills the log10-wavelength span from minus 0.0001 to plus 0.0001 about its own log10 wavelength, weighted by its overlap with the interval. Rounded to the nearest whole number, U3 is 5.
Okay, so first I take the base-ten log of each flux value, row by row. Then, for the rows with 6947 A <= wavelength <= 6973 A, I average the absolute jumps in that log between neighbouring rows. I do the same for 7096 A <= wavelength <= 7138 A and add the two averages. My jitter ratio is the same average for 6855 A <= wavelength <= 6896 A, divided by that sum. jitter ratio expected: 0.38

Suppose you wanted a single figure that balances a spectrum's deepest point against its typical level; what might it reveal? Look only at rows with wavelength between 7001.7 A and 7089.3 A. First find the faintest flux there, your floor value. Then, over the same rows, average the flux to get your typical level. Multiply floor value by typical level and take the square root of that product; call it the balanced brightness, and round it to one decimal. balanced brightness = 23.9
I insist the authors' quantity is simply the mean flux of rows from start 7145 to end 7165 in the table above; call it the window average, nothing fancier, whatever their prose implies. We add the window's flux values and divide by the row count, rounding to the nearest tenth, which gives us 24.0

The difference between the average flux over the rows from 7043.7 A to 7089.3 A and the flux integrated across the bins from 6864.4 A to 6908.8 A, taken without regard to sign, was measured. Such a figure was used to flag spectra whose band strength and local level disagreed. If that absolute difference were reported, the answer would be 1110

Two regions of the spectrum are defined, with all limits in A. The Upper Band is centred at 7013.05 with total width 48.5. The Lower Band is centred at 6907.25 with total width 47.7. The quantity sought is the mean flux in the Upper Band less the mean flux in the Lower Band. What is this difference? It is -0.59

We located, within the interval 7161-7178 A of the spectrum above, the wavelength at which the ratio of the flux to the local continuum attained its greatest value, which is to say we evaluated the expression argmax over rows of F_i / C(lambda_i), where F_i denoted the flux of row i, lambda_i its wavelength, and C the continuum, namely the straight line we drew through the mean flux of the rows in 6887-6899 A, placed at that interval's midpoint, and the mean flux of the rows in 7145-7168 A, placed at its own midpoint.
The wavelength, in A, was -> 7176.34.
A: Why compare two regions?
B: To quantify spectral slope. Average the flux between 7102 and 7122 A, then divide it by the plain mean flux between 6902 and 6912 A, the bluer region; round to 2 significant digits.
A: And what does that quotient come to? 0.94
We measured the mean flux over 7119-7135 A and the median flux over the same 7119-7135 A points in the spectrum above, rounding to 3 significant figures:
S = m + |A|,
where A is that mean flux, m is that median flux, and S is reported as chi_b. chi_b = 47.5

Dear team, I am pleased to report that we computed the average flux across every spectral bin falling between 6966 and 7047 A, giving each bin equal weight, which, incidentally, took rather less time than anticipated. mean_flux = 24.9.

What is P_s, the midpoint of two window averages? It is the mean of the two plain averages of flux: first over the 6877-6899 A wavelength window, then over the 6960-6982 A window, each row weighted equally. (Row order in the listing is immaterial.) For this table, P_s 25.3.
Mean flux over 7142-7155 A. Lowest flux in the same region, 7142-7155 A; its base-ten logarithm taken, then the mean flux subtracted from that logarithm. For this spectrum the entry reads -22.7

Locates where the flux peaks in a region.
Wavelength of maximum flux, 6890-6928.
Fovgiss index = 6913.58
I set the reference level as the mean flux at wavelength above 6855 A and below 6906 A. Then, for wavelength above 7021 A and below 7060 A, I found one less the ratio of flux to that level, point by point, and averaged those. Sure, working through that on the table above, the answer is 0.032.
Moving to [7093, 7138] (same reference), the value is 0.058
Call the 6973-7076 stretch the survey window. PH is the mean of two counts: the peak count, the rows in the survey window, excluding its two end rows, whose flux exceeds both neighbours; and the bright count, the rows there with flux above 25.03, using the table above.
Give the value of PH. 12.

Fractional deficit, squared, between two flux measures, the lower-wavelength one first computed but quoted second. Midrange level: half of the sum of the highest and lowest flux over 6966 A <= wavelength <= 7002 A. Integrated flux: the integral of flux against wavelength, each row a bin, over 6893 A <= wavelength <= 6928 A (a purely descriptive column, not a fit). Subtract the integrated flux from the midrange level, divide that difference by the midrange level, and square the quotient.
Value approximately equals 1216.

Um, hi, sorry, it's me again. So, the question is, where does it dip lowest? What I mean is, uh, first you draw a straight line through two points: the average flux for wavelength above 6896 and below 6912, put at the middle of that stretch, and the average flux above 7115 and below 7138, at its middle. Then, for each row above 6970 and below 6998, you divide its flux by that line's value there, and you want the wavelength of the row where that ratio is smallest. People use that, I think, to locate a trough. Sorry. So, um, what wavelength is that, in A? 6977.56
